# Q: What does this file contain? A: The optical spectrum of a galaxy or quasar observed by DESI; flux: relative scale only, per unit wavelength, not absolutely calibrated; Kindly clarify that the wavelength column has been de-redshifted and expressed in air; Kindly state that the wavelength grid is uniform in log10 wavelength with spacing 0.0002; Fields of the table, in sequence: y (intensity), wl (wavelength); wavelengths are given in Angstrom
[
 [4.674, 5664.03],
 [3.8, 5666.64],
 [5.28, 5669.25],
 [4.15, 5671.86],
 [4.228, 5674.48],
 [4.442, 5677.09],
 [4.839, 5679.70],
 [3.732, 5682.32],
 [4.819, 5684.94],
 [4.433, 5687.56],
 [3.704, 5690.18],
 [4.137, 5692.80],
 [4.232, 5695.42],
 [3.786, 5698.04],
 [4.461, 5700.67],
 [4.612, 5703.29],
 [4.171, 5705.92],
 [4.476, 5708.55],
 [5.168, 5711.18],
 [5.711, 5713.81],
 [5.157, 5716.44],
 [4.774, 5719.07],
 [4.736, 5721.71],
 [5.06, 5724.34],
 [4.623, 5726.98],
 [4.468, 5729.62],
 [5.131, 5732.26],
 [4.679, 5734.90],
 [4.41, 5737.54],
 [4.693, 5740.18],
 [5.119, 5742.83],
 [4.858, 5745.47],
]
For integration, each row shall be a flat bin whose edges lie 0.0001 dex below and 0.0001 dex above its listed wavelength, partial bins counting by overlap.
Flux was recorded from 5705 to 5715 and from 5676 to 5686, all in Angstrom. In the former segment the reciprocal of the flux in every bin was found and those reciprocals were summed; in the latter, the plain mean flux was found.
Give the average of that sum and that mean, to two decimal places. 2.64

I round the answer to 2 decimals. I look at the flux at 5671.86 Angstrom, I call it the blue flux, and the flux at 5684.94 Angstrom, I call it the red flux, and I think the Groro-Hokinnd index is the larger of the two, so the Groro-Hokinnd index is 4.82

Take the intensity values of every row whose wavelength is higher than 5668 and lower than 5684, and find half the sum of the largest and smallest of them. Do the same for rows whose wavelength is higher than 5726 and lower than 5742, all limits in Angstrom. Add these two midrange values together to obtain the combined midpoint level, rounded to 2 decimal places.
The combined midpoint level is 9.28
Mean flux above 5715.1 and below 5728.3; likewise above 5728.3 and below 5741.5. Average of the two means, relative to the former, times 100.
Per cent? 98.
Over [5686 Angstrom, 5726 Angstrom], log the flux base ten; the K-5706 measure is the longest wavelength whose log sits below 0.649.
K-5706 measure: 5705.92 Angstrom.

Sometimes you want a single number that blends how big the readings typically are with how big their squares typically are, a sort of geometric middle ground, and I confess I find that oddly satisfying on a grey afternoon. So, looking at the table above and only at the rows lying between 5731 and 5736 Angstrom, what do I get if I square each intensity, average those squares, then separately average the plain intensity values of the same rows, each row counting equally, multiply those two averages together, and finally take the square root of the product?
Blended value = 10.9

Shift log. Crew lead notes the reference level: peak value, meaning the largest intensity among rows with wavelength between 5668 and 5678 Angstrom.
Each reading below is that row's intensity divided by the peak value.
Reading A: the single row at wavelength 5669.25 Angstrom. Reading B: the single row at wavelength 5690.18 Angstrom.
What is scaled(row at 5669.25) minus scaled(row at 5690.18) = 0.30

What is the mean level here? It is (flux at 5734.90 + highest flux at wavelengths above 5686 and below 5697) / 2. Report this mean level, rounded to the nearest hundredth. 4.56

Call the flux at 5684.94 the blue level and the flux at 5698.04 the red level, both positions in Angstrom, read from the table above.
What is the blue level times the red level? 18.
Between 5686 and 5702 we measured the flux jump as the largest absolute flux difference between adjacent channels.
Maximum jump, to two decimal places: 0.73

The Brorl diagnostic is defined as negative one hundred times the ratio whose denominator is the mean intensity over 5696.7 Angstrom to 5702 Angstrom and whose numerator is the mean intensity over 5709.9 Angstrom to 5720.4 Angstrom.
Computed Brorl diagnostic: -126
